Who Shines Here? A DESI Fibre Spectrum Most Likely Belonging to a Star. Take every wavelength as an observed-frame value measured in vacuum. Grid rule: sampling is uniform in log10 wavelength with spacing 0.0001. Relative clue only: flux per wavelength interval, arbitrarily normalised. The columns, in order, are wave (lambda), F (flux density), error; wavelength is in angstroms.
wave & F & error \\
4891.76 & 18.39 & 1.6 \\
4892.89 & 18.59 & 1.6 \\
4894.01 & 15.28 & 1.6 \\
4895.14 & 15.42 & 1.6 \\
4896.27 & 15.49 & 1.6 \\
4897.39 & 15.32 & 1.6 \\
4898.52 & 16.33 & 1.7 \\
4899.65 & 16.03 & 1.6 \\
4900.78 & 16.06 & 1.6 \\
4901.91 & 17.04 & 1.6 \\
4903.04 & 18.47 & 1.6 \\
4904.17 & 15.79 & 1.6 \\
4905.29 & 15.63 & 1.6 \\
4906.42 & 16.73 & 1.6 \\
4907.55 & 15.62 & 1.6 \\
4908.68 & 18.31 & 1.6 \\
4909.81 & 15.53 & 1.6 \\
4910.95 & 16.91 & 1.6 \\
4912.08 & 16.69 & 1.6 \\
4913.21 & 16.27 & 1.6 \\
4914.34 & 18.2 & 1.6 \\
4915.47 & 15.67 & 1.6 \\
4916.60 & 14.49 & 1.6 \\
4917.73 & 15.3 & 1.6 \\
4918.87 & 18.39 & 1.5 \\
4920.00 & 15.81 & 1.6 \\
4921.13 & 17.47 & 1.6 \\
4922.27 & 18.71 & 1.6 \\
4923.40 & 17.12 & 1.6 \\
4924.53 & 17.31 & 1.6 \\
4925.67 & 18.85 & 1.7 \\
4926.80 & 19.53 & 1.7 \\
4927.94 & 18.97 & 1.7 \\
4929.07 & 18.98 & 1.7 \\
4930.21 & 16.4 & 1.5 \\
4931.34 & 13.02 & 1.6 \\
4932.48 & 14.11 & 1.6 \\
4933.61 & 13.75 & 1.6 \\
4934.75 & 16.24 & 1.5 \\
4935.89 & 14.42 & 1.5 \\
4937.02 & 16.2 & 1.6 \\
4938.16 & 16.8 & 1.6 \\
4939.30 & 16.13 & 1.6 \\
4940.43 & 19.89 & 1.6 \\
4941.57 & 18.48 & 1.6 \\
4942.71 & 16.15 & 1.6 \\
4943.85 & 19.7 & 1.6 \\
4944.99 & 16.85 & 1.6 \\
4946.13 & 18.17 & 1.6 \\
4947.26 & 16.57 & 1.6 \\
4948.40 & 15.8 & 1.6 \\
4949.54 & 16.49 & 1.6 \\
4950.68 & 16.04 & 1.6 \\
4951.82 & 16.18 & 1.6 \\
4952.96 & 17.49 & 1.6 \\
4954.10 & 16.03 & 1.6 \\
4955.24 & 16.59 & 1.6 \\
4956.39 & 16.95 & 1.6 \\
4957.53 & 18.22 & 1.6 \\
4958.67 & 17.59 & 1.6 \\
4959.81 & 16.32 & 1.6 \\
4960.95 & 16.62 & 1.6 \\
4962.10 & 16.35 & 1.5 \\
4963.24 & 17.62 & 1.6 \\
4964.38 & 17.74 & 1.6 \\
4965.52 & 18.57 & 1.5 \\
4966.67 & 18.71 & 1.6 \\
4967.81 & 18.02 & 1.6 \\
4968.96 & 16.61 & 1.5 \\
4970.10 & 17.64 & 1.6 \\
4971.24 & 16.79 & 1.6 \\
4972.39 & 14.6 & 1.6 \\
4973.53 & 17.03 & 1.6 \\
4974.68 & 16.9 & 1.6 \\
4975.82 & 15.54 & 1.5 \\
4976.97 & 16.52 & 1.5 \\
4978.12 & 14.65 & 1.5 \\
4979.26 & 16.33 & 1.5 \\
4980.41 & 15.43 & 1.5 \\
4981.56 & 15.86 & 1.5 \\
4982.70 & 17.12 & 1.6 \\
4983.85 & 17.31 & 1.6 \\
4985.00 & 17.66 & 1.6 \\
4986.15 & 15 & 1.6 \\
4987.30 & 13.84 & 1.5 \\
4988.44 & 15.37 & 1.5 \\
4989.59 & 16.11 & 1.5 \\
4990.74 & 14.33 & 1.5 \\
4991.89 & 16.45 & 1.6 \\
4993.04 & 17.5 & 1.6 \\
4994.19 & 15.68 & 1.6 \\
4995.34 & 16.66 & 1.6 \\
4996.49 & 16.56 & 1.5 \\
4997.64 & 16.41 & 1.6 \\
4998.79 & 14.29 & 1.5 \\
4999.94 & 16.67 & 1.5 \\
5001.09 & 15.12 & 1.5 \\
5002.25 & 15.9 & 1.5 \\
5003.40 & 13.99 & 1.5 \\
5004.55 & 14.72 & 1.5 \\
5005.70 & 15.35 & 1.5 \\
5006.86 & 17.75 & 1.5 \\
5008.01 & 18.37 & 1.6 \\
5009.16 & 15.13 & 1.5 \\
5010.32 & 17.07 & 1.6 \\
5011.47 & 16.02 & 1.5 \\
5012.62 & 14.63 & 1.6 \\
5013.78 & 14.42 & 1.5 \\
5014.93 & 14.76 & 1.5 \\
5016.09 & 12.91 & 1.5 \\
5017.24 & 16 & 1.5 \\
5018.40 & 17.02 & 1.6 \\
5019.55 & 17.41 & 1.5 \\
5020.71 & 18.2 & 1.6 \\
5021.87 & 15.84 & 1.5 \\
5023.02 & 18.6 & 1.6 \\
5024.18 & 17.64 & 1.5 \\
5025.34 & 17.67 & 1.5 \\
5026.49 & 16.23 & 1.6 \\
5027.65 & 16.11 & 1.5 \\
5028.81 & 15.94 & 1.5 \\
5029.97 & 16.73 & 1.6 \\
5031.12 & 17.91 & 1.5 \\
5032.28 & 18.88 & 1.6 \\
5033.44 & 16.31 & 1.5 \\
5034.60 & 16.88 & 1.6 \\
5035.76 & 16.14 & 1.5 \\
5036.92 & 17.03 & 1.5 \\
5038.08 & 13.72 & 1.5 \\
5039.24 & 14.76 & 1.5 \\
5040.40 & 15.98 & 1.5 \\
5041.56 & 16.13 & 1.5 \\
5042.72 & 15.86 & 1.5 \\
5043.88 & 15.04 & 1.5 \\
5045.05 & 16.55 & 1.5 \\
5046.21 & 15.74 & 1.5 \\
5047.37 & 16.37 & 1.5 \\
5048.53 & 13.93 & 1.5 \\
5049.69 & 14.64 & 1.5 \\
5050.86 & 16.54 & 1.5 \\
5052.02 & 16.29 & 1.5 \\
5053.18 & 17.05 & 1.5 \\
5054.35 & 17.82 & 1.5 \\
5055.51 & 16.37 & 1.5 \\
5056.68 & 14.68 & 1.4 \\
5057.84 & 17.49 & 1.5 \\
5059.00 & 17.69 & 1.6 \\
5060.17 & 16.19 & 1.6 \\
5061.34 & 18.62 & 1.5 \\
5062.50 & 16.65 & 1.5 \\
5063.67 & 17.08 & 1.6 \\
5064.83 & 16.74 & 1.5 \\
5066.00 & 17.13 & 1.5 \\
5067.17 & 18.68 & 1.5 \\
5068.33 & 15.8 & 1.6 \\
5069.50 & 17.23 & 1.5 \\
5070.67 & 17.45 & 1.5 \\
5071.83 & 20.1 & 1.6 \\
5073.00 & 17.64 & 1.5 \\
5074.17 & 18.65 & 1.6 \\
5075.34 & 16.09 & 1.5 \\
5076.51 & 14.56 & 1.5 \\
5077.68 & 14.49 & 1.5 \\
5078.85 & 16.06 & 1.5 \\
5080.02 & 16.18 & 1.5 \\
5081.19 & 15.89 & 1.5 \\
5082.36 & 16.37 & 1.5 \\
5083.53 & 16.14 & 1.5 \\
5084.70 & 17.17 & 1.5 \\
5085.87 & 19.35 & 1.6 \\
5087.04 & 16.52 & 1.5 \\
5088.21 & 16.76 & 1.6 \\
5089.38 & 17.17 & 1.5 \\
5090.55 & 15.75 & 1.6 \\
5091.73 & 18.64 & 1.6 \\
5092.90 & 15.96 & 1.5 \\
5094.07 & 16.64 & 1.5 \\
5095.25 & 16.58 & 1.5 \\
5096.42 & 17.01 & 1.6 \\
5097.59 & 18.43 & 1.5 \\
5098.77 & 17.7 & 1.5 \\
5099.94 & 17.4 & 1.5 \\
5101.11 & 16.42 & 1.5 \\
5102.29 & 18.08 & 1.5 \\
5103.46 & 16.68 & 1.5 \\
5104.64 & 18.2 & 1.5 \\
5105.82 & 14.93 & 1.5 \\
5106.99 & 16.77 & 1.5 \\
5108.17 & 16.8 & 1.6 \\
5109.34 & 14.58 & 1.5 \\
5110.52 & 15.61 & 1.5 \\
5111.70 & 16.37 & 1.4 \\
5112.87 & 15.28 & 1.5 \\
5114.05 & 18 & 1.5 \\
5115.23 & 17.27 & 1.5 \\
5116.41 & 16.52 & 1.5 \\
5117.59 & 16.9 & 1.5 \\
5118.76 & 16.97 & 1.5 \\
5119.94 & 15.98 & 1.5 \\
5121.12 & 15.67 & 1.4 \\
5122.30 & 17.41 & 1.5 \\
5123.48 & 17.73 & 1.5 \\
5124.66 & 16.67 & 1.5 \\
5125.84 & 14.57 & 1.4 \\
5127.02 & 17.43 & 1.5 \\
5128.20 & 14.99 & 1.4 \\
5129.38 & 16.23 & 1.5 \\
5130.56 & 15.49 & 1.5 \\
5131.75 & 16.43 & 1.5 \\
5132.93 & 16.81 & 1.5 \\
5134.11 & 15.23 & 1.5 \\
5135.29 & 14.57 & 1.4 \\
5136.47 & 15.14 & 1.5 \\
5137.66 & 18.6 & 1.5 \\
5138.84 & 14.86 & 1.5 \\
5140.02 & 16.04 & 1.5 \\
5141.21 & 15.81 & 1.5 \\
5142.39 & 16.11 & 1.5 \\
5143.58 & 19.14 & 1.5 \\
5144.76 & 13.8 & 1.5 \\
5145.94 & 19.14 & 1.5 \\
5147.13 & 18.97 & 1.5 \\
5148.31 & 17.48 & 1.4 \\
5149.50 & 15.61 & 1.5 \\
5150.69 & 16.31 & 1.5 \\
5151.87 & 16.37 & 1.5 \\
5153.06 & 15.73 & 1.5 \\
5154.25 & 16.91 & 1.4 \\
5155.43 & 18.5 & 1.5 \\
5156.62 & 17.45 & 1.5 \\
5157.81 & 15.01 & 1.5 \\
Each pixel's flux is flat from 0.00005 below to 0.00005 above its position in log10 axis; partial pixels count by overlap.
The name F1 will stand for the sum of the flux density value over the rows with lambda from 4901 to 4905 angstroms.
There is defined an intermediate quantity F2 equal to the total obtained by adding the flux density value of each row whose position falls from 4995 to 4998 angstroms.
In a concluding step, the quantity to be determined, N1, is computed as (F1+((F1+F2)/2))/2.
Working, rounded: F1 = 51.3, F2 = 49.6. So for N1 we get 50.9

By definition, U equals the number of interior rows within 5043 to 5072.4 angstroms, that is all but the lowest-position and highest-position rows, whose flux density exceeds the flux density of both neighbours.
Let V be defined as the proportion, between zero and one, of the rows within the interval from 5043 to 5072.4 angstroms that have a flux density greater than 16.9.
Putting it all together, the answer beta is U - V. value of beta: 7.6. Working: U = 8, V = 0.44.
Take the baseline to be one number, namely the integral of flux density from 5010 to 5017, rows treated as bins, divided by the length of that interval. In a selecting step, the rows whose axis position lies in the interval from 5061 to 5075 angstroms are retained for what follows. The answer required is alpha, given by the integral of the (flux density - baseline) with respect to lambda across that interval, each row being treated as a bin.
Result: 37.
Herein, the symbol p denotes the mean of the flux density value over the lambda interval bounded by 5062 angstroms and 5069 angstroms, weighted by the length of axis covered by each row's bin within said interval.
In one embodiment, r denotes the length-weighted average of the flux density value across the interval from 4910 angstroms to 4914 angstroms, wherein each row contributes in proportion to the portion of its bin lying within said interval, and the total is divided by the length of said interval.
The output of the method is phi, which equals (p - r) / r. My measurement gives 0.026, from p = 17.0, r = 16.6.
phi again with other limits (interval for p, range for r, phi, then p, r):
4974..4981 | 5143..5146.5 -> -0.086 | 15.9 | 17.4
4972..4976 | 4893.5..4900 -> 0.033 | 16.2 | 15.6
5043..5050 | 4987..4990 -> 0.015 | 15.4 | 15.2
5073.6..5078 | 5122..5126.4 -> -0.033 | 16.0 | 16.6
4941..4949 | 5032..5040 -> 0.077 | 17.4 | 16.1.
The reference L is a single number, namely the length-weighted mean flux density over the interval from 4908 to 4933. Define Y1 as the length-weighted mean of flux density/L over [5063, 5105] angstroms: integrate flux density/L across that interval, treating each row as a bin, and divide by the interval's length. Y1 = 1.01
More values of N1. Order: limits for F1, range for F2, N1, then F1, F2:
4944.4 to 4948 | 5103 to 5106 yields 51.1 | 51.6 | 49.8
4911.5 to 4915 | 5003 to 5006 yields 49.4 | 51.2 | 44.1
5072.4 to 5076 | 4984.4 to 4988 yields 50.9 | 52.4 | 46.5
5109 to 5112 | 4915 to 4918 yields 46.3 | 46.6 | 45.5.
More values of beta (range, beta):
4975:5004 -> 7.8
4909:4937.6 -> 7.6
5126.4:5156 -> 6.7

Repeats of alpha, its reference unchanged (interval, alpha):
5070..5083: 22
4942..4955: 25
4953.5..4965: 24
